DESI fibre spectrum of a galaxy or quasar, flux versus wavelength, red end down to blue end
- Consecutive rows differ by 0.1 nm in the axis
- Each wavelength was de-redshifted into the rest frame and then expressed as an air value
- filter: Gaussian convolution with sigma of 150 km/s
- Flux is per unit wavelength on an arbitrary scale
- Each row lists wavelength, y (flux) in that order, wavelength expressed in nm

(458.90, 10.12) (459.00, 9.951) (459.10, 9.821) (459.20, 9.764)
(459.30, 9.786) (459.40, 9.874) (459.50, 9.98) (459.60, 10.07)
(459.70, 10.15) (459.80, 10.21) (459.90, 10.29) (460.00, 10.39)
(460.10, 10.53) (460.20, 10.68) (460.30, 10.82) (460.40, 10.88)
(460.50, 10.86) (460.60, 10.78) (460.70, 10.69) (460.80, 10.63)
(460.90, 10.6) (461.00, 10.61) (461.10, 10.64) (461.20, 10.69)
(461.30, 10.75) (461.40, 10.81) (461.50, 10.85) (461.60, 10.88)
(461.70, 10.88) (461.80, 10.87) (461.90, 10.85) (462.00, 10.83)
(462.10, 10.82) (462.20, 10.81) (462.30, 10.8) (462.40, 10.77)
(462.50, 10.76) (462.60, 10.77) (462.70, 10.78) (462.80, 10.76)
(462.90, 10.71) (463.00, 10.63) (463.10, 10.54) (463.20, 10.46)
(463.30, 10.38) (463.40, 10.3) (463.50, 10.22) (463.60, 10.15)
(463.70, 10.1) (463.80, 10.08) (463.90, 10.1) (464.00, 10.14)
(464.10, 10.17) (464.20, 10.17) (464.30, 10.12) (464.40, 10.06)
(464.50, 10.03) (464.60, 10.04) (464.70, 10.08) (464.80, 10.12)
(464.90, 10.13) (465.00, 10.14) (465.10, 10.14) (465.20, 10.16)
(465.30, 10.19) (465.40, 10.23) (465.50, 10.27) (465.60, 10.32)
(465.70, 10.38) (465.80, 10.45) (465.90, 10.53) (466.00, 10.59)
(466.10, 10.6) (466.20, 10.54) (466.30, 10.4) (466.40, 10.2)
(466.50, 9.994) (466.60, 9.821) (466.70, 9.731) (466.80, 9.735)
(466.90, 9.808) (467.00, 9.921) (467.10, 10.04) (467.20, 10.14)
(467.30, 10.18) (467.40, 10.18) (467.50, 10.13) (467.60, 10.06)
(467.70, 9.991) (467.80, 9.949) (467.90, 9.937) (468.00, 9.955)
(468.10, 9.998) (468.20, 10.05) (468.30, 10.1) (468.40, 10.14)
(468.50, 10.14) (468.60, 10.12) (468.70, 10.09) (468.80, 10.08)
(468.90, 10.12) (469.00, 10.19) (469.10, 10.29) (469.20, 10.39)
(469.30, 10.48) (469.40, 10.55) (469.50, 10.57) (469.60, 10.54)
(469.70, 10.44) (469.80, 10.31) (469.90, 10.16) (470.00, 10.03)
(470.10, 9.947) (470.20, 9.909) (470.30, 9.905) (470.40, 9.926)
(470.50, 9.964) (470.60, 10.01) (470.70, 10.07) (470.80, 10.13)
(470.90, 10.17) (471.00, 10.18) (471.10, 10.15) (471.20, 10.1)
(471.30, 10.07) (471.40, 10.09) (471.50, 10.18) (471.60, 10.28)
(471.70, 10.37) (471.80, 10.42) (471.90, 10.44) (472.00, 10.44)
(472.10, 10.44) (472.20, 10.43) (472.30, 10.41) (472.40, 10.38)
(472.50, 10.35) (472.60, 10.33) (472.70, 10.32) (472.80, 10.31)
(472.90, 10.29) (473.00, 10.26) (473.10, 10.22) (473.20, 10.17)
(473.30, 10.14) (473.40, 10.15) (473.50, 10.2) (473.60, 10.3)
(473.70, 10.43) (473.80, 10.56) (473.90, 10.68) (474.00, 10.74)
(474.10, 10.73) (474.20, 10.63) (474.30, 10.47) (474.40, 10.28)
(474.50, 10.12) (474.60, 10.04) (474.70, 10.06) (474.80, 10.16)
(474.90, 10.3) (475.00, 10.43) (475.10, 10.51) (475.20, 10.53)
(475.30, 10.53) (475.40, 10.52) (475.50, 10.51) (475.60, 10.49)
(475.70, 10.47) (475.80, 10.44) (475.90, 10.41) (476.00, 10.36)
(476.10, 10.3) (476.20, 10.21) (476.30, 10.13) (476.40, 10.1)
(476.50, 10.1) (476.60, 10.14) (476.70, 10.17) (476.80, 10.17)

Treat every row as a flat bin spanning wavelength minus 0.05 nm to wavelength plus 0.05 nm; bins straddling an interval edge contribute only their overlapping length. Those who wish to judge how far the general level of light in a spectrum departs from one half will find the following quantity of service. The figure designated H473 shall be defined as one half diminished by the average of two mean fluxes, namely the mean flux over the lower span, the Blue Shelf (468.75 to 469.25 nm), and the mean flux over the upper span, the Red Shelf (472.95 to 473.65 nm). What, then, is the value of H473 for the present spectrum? -9.7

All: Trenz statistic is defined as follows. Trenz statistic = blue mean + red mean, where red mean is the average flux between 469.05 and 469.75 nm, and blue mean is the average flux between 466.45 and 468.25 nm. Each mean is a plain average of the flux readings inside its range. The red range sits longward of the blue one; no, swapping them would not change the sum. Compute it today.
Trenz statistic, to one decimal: 20.4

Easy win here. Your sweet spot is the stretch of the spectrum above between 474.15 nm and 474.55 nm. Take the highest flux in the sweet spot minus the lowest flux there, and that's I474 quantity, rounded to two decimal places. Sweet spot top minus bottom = 0.51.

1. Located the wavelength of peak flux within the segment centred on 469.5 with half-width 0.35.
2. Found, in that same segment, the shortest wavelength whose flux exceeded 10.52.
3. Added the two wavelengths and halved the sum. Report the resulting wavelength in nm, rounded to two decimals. 469.45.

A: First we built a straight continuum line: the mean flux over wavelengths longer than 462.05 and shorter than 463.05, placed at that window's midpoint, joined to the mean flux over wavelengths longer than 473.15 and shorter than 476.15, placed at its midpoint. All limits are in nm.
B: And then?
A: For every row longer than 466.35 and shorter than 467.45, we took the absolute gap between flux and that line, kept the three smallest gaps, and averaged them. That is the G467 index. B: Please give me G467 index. 0.44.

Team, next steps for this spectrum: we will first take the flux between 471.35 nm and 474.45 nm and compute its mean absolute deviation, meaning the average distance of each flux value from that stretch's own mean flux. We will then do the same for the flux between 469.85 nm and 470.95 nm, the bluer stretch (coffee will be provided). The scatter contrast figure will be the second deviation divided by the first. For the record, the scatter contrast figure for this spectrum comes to 0.6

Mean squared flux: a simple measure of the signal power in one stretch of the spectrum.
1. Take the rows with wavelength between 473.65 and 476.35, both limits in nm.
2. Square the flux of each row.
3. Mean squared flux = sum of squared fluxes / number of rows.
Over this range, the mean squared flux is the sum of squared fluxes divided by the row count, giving 108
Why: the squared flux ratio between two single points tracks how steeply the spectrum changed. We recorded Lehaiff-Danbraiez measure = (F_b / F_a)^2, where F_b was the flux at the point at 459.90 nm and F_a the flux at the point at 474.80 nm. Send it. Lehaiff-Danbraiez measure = 1.03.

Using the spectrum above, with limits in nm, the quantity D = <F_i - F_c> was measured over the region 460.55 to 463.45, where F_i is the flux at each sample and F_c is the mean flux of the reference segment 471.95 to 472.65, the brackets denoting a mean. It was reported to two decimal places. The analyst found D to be 0.31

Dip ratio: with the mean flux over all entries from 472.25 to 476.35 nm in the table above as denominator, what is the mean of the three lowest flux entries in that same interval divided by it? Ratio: 0.972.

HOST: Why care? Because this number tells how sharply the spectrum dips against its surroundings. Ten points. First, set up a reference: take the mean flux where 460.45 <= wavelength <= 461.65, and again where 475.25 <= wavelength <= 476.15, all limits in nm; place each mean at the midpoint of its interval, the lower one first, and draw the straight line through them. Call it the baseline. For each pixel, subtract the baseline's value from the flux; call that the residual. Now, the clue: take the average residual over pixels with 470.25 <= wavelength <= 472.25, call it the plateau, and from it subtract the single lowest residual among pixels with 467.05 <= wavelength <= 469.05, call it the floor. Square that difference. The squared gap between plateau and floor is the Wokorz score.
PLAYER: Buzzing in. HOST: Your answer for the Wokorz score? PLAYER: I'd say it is 0.10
